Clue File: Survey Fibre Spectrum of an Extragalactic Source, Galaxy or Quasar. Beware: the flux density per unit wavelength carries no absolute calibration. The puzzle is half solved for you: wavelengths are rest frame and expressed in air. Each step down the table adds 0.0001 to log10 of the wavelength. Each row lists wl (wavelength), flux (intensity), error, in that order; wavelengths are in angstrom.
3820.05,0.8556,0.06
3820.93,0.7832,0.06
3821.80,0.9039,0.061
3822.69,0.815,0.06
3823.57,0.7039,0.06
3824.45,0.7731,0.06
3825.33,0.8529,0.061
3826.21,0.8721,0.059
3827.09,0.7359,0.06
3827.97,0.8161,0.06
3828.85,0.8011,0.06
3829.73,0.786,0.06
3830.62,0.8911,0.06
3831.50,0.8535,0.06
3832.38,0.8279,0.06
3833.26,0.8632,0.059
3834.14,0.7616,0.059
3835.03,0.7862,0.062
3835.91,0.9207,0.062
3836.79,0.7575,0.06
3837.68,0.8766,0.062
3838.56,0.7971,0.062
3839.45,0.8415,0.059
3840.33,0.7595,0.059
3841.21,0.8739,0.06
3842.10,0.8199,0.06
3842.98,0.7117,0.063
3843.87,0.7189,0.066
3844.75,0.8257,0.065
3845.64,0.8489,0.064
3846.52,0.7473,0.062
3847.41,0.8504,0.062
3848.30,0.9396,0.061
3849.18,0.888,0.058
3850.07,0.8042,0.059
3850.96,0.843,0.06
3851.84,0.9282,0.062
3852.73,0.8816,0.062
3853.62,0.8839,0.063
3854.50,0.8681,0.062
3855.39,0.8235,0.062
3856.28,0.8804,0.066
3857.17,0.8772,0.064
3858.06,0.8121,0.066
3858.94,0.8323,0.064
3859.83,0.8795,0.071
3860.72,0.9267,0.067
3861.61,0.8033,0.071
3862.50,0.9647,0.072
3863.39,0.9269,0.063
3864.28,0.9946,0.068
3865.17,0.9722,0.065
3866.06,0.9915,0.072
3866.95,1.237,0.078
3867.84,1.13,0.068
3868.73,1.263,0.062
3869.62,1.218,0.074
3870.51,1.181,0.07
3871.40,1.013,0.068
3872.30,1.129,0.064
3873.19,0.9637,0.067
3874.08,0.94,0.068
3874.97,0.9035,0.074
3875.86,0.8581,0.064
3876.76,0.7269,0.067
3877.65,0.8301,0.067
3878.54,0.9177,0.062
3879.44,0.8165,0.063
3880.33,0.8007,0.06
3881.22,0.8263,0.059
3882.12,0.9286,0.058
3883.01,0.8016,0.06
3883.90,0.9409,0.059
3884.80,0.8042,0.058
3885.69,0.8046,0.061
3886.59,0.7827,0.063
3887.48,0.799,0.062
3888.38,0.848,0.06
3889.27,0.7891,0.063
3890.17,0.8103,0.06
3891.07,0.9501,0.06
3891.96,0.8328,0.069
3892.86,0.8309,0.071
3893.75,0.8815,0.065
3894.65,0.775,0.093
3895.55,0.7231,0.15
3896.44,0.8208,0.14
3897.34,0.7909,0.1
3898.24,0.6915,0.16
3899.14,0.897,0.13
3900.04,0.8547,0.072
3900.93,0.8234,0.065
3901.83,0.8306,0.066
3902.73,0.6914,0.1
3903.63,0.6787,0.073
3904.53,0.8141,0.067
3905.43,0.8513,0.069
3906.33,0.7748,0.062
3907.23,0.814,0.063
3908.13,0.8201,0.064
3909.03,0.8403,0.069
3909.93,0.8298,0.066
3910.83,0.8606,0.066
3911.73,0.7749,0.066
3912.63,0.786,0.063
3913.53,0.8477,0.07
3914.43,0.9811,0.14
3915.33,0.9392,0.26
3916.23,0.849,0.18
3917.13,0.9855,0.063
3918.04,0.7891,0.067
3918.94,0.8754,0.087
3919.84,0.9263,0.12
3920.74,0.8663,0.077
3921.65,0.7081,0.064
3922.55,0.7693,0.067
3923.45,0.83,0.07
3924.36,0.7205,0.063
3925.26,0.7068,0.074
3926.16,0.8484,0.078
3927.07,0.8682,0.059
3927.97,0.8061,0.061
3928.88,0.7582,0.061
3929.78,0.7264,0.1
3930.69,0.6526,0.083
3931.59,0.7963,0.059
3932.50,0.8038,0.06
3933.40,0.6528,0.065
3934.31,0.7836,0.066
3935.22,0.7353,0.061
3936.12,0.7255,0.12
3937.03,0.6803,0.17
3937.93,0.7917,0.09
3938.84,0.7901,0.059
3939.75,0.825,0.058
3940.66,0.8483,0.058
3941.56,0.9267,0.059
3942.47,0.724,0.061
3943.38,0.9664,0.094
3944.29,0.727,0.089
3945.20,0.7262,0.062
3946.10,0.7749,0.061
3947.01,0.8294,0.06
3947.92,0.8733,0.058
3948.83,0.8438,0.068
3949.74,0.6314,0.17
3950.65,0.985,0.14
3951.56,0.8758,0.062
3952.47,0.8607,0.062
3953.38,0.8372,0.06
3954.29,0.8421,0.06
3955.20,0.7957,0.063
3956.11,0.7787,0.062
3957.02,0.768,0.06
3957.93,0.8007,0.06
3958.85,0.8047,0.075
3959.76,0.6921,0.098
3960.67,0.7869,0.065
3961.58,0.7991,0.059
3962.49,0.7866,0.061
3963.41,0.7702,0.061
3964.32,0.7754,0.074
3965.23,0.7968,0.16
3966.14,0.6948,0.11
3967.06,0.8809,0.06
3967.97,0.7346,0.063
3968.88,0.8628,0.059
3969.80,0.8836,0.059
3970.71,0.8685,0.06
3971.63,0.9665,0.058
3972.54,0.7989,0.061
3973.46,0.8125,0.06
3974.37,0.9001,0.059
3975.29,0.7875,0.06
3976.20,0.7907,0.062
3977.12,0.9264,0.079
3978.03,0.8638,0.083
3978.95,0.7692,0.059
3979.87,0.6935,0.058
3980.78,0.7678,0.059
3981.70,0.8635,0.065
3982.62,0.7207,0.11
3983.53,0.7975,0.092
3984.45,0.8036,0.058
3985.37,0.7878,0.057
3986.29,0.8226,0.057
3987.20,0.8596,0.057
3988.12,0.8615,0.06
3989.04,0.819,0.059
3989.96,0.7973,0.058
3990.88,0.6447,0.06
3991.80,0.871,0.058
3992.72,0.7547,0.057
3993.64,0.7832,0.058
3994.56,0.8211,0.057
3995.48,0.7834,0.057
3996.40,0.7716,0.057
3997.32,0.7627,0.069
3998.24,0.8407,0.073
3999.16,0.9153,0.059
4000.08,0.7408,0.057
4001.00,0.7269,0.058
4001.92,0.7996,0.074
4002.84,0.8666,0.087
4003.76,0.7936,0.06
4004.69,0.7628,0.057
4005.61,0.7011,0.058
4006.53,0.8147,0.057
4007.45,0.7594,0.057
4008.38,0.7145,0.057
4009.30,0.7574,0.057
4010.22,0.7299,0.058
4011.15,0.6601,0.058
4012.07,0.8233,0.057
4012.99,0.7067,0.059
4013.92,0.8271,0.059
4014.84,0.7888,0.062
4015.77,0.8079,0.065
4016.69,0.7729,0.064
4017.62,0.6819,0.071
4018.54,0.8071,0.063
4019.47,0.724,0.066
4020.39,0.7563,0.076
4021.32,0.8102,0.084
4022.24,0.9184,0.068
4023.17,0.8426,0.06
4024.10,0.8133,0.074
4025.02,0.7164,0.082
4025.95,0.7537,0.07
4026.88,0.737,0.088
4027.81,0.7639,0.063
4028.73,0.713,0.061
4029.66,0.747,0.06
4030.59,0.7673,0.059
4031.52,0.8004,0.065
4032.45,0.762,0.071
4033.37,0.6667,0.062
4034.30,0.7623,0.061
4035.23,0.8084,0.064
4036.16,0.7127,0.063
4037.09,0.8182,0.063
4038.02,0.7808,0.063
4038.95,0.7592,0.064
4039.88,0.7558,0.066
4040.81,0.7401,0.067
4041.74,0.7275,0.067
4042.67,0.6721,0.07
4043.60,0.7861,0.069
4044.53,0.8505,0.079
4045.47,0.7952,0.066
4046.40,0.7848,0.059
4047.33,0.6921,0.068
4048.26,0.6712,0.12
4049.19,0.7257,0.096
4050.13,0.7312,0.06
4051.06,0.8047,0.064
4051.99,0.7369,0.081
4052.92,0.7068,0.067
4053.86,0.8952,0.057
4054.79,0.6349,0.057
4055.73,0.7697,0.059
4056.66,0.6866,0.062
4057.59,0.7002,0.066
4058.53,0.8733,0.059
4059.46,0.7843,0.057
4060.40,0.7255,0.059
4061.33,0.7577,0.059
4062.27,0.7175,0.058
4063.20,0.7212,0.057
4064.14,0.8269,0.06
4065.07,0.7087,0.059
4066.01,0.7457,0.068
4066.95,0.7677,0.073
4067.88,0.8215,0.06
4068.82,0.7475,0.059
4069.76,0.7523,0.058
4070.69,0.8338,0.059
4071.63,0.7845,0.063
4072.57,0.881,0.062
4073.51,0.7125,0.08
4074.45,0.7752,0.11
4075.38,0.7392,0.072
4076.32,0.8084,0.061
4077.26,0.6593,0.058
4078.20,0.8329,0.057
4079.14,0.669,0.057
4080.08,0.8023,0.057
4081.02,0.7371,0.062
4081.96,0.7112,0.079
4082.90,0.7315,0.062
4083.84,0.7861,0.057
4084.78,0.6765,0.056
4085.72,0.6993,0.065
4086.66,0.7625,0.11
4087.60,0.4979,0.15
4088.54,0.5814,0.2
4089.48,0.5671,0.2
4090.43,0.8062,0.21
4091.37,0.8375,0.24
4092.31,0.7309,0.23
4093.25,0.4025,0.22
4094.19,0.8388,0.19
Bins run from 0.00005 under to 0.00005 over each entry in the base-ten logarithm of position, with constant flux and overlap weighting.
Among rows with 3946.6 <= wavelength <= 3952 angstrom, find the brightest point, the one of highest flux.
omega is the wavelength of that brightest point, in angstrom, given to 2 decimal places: 3950.65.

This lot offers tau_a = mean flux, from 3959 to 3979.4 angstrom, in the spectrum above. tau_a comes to 0.82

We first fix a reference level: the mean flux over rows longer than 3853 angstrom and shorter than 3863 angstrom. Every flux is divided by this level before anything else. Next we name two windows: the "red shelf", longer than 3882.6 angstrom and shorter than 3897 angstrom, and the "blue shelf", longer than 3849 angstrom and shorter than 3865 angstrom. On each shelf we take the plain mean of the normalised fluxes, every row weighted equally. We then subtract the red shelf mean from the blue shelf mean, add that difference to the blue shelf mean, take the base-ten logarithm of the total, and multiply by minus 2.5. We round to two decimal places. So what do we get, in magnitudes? -0.08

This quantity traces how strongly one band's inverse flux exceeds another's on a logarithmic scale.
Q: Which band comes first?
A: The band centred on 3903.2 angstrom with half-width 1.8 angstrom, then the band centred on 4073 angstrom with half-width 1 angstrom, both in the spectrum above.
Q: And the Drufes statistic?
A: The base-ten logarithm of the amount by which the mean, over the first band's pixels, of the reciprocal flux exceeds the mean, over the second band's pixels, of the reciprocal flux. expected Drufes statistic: -1.2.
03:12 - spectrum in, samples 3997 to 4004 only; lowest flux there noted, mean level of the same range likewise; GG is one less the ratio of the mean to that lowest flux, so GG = -0.11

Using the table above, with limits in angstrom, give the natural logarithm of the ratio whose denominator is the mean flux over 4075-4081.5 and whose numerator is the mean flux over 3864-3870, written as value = 0.40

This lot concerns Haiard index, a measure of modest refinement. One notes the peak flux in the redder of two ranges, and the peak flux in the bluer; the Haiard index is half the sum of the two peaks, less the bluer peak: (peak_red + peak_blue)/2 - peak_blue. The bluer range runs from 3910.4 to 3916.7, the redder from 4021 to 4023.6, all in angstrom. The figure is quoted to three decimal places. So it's -0.031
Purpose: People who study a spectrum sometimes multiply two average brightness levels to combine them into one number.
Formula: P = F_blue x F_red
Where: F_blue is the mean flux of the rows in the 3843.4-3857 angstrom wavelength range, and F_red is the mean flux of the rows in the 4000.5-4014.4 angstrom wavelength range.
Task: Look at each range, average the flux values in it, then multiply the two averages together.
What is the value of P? 0.648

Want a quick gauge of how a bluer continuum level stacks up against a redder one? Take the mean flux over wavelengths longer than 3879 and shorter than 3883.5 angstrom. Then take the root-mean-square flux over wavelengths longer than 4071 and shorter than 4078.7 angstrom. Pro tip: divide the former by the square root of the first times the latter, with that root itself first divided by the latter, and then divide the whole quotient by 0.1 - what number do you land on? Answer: 8.1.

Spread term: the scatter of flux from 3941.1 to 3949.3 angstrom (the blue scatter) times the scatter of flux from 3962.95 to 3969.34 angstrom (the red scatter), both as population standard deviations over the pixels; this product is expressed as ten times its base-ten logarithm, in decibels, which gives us -22.8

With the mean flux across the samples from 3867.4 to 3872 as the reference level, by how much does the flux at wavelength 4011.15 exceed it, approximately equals -0.50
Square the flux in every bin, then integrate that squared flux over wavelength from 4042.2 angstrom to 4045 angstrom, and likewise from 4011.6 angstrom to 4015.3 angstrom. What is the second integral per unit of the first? 1.4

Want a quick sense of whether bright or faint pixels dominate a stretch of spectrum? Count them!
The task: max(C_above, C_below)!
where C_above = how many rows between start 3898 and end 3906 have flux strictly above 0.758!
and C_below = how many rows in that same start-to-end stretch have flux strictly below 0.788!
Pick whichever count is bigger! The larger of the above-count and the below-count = 6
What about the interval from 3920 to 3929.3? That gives 7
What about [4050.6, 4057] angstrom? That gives 5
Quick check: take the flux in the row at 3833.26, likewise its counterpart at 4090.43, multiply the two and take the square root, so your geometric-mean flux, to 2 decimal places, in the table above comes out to 0.83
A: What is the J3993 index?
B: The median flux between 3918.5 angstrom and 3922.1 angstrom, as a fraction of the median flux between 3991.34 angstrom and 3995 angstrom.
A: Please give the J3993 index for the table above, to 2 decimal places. 1.09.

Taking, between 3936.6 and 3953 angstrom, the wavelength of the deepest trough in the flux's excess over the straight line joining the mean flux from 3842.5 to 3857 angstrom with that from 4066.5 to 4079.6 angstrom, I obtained 3949.74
